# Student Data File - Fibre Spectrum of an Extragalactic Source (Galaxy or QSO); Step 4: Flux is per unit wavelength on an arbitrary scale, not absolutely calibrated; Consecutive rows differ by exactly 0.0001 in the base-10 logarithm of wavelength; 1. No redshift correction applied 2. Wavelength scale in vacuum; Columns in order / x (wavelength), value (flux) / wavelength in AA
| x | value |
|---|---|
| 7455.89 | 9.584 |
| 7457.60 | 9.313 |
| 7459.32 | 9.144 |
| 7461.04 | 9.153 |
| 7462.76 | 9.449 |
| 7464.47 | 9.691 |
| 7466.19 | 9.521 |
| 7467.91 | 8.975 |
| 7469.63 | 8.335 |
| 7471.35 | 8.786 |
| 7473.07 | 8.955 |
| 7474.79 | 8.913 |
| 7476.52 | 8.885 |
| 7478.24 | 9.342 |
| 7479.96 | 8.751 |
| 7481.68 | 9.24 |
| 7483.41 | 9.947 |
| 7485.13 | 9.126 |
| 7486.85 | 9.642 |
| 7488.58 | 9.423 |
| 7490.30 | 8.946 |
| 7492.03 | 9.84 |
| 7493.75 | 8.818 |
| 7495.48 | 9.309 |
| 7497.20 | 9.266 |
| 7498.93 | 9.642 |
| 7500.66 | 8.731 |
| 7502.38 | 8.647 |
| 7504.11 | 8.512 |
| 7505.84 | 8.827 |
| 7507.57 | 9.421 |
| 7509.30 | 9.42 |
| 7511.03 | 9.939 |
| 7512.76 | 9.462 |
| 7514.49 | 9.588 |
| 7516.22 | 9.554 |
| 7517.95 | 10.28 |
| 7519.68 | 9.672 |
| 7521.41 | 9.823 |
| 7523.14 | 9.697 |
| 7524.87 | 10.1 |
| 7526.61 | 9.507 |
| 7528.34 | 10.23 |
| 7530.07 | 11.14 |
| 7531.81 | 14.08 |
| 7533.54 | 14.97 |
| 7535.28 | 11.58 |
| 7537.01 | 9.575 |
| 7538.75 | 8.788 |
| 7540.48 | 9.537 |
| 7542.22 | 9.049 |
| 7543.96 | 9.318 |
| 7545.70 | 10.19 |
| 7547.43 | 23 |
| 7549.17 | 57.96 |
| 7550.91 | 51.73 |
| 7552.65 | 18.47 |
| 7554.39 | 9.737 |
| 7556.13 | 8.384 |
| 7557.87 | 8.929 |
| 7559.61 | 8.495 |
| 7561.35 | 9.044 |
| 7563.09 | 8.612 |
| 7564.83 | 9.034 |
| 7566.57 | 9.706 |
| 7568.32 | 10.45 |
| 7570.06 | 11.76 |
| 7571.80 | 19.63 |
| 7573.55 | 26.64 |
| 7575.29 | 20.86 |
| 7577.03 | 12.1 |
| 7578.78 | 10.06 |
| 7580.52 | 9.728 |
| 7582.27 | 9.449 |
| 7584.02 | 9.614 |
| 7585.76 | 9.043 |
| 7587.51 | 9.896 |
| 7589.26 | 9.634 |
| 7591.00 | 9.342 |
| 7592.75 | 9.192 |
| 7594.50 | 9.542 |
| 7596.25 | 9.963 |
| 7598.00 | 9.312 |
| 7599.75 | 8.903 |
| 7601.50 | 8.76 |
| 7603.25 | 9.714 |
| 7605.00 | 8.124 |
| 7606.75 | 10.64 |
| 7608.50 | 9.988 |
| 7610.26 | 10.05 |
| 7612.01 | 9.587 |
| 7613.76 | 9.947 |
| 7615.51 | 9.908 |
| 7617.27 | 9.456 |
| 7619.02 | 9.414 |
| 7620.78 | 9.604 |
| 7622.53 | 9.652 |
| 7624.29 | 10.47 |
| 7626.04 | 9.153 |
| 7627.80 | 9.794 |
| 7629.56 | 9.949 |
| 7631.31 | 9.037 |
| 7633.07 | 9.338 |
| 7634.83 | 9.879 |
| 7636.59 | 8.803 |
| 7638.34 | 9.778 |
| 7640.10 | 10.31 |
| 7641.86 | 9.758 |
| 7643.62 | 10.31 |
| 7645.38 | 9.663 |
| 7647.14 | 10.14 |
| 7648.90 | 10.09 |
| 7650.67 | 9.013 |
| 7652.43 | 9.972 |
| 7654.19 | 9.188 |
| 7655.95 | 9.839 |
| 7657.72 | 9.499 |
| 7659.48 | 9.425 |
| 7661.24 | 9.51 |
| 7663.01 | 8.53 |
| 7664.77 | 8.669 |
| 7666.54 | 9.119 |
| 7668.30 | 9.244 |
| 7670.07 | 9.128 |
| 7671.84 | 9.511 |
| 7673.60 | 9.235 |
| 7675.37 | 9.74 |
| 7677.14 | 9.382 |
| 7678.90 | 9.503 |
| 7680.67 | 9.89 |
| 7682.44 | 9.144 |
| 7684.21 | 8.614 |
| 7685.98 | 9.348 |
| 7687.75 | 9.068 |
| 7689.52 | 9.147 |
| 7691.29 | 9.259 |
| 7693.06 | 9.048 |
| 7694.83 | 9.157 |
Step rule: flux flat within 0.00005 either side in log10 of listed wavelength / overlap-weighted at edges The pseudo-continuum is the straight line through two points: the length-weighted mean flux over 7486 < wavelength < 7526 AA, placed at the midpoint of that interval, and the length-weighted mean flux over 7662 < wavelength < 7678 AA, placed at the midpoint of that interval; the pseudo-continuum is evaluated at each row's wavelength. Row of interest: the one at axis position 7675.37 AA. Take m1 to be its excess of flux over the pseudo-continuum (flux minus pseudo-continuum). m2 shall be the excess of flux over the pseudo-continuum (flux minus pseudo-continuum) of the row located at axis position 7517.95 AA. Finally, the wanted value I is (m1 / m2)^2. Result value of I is 0.4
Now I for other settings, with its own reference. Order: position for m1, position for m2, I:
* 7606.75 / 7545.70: 2.7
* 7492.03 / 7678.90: 1.4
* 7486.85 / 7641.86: 0.1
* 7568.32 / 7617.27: 29.9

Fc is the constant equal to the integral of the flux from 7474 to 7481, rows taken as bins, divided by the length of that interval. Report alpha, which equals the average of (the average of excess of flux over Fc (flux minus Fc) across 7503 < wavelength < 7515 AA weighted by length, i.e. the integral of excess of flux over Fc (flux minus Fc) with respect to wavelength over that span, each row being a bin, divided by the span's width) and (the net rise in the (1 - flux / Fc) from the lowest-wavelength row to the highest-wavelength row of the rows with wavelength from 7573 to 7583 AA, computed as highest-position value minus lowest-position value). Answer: 1.11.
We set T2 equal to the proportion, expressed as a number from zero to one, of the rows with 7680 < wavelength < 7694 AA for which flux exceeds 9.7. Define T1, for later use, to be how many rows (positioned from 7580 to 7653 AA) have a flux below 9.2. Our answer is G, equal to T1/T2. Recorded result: 72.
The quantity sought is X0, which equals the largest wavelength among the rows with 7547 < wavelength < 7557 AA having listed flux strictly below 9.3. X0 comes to 7556.13 AA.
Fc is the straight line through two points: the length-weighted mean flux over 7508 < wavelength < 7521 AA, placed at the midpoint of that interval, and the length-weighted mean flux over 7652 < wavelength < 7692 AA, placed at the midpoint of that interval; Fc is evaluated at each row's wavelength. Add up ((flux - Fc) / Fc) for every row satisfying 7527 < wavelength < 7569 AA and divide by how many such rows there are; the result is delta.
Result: 0.53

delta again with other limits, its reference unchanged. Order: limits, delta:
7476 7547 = 0.00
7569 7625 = 0.15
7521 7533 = 0.10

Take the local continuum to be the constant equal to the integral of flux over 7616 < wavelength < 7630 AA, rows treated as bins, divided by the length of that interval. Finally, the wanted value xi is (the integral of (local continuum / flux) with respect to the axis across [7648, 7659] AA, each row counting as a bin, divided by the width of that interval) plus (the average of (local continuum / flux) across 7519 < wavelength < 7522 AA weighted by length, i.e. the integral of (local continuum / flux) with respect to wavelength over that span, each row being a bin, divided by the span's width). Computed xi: 2.00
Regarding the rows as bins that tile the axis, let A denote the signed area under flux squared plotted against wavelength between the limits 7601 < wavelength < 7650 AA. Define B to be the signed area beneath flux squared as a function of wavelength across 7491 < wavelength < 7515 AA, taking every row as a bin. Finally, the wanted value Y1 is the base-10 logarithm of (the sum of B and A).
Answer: 3.82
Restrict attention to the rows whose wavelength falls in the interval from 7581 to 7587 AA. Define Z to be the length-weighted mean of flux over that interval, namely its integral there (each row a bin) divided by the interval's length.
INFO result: 9.42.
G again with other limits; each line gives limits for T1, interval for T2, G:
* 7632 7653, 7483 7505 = 13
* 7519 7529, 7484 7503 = 0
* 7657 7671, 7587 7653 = 8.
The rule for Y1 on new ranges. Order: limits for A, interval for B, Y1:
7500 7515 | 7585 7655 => 3.89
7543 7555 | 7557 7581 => 4.23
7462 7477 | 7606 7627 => 3.51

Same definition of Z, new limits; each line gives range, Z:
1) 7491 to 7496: 9.30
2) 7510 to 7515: 9.66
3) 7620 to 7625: 9.90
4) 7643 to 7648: 10.02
